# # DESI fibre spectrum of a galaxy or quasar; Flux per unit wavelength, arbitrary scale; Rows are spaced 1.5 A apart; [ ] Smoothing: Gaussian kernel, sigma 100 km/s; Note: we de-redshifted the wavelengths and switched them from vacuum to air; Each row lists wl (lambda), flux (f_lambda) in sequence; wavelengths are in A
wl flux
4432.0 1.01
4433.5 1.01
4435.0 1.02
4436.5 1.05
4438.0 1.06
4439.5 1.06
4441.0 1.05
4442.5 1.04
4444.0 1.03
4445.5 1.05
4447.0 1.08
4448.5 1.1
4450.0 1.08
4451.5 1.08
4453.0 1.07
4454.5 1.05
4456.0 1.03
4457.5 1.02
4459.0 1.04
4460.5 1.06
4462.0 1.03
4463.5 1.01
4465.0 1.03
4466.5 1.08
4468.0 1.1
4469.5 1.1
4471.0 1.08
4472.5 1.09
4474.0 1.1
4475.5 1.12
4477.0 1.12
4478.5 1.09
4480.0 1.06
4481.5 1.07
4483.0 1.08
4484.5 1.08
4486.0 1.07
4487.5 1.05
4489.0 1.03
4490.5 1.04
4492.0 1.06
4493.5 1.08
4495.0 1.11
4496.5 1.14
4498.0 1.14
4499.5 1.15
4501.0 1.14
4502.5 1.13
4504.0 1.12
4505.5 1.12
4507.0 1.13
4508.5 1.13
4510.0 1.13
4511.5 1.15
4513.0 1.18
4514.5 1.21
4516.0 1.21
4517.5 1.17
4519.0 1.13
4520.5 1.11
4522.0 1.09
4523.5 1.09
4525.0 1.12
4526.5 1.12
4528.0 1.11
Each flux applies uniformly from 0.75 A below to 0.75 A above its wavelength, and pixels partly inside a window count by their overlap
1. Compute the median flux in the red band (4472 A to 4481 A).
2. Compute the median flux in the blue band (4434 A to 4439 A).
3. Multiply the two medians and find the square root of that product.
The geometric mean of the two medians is 1.07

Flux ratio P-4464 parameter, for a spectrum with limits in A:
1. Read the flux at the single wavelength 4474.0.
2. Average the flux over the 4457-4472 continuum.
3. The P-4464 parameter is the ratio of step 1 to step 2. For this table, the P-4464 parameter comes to 1.04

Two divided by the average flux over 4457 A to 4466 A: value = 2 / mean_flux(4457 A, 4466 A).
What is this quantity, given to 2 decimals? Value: 1.94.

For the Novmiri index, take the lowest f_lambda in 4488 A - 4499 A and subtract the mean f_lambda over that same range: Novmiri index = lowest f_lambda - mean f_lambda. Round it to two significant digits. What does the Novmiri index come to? -0.056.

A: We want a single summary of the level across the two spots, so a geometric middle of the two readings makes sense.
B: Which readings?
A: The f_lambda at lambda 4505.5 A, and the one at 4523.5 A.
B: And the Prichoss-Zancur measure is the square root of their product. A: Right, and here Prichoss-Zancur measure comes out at 1.10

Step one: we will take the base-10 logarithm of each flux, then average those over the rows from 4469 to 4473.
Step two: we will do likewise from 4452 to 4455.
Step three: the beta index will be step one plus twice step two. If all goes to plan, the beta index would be 0.09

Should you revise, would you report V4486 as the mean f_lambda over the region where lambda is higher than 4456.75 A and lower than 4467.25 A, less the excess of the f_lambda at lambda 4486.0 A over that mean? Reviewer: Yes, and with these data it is 1.01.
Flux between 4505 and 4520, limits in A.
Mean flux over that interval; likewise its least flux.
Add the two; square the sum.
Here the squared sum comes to 5.18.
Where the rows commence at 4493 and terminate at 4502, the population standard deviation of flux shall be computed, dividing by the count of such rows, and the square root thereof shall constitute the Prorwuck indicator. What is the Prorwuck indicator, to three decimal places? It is 0.156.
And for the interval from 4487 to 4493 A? 0.106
